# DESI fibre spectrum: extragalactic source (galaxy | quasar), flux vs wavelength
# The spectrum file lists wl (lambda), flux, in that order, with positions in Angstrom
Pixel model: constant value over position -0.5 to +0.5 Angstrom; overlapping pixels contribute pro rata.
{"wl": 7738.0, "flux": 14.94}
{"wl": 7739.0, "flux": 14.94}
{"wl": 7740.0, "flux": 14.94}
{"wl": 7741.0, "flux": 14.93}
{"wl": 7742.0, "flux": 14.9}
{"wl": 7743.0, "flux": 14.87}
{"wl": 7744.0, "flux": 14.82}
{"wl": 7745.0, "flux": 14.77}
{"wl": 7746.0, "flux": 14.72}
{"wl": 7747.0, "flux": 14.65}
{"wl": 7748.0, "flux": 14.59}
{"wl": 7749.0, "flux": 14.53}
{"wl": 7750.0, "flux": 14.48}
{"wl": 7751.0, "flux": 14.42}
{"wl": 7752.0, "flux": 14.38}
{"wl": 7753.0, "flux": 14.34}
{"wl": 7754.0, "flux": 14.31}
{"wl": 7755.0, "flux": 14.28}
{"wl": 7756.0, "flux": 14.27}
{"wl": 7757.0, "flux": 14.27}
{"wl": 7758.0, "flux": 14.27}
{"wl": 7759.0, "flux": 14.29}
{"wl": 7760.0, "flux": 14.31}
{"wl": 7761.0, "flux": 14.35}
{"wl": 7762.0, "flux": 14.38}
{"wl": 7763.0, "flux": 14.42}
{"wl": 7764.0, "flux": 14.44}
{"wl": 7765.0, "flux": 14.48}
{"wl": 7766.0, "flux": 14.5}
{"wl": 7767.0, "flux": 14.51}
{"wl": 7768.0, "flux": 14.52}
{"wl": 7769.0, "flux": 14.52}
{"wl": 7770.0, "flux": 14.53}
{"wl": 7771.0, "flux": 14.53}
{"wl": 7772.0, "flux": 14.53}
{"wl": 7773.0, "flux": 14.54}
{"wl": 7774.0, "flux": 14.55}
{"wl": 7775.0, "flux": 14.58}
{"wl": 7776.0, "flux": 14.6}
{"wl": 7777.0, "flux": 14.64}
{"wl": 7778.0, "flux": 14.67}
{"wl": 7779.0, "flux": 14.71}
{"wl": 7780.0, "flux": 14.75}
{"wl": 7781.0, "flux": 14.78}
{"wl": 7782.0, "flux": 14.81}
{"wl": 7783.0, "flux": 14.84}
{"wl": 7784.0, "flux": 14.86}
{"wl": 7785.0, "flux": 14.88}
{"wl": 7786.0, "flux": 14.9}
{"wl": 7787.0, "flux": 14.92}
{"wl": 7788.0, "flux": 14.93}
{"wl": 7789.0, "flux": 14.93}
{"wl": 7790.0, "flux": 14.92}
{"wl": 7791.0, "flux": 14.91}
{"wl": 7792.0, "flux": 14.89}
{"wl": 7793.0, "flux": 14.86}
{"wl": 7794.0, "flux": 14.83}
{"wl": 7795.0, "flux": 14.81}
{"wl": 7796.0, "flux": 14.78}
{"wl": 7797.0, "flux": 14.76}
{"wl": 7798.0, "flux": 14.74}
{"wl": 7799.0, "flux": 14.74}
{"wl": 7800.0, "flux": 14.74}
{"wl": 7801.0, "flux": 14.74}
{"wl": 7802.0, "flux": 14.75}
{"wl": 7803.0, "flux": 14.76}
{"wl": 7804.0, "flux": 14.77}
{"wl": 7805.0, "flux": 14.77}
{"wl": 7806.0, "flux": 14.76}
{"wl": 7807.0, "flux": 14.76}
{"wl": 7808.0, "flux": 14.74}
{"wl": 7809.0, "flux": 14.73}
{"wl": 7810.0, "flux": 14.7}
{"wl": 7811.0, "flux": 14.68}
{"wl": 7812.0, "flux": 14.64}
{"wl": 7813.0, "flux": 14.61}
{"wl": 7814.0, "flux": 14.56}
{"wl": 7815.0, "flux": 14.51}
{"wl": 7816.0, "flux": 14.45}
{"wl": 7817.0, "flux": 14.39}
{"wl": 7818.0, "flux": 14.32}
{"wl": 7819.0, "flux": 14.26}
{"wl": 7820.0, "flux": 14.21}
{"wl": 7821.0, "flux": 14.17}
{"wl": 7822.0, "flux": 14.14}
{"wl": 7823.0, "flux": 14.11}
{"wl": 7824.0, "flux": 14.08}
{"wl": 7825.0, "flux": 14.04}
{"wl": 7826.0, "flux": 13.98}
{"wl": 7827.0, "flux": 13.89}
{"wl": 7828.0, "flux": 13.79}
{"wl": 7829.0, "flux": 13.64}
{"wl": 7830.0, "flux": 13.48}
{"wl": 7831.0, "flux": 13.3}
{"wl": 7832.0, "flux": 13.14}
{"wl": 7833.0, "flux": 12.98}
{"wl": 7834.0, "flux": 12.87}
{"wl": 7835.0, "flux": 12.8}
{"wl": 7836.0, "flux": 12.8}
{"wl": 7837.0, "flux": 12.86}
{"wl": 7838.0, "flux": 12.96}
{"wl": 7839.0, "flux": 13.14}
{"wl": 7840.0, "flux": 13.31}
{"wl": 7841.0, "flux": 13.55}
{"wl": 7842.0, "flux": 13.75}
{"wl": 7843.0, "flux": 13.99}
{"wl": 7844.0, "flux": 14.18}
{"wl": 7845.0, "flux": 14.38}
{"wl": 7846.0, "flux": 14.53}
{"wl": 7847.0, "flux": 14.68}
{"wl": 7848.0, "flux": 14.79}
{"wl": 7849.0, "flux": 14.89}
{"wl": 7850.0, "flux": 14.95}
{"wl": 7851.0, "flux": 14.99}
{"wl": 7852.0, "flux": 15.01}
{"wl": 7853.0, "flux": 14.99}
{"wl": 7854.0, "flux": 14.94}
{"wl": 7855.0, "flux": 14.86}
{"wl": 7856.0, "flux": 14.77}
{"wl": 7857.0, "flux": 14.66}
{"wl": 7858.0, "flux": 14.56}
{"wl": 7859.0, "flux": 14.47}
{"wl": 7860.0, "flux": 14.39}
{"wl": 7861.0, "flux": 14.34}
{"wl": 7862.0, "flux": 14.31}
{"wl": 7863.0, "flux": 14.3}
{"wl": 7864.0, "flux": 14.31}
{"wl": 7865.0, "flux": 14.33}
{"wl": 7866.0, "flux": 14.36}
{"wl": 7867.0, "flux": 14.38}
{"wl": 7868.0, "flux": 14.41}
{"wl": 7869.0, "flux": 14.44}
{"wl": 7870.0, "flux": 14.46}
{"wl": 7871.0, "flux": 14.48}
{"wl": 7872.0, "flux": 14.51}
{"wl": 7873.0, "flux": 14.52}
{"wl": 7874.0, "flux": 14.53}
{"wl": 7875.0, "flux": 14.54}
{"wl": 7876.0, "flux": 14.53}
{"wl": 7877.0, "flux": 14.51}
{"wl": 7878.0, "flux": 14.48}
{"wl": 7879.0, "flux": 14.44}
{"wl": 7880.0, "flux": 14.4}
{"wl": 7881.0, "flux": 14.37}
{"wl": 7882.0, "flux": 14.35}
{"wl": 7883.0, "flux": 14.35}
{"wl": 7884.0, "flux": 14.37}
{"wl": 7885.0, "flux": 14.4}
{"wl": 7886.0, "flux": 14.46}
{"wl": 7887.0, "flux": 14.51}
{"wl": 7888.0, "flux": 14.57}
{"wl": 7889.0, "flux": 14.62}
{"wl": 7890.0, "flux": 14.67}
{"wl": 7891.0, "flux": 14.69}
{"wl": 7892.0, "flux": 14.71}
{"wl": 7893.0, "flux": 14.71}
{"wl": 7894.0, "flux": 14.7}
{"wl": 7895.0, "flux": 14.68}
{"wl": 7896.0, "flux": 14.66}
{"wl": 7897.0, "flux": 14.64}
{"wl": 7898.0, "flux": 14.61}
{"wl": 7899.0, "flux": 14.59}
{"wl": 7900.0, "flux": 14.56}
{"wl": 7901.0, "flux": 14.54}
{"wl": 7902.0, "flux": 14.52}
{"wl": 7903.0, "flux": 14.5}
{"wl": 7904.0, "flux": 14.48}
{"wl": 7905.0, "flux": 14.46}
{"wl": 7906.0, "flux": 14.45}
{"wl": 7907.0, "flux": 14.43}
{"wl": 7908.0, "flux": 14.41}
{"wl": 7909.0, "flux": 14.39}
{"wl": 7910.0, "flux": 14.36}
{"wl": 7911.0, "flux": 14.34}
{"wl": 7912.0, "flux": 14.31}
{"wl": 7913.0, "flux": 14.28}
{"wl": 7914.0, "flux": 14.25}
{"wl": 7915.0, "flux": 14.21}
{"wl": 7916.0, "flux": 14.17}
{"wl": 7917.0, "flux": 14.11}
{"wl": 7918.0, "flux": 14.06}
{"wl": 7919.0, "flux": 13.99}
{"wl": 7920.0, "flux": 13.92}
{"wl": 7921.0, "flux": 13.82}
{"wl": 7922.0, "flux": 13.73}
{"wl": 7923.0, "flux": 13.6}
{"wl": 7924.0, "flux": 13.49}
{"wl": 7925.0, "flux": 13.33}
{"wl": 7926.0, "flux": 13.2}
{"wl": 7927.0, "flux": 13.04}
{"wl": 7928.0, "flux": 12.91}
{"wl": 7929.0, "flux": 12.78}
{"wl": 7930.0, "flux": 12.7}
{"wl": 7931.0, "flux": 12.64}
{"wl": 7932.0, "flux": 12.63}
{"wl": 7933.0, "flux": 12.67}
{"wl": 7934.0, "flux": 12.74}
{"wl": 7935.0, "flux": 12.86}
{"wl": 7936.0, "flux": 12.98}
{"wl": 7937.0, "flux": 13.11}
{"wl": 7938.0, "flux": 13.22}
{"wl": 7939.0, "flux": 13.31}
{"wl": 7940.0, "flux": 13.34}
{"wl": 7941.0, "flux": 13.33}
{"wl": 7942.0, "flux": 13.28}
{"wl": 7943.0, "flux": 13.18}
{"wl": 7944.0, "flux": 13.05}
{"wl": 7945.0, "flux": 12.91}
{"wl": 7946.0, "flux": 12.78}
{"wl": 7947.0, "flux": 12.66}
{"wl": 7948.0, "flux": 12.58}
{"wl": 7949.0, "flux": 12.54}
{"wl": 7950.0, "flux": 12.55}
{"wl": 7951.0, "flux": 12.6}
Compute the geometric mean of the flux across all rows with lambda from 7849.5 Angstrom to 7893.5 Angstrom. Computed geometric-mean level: 14.5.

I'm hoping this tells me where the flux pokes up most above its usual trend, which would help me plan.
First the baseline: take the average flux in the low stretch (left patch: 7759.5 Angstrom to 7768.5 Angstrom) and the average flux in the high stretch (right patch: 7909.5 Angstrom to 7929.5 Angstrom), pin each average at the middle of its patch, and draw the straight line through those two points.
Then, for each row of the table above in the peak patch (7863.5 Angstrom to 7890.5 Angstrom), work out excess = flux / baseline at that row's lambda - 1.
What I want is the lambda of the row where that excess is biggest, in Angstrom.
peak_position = 7890.0 Angstrom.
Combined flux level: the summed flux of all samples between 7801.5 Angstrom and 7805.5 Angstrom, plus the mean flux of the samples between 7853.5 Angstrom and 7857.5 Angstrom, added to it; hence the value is 73.9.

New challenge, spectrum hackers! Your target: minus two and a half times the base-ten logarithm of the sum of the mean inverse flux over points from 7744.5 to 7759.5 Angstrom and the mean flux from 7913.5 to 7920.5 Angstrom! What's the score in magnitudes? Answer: -2.88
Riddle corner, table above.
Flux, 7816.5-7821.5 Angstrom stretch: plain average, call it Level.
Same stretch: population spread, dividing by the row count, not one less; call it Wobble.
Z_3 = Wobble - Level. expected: -14.2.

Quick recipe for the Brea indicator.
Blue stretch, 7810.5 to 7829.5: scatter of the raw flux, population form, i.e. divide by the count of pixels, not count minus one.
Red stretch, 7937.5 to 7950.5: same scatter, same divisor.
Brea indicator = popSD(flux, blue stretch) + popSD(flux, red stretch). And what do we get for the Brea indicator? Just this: 0.60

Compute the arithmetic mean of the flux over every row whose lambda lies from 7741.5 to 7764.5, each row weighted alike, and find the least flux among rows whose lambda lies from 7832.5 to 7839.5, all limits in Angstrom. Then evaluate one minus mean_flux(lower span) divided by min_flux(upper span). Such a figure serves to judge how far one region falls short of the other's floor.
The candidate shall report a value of -0.13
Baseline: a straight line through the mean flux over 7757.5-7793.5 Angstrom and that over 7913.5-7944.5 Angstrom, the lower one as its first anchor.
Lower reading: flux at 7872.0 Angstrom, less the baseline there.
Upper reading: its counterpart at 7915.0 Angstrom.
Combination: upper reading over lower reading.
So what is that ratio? 1.1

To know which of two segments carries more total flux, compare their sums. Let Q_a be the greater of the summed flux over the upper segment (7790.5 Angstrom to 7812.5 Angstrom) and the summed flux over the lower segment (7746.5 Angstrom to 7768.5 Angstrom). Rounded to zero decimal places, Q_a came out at 325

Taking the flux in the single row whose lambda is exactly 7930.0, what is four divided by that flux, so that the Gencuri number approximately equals 0.315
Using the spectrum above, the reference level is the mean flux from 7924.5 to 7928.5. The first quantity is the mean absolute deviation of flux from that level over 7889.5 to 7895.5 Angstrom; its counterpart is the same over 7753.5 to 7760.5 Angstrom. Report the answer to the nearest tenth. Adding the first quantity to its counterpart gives 2.7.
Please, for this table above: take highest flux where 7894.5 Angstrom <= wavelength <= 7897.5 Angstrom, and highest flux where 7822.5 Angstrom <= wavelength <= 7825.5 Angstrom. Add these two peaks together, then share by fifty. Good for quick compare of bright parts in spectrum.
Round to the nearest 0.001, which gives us 0.576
